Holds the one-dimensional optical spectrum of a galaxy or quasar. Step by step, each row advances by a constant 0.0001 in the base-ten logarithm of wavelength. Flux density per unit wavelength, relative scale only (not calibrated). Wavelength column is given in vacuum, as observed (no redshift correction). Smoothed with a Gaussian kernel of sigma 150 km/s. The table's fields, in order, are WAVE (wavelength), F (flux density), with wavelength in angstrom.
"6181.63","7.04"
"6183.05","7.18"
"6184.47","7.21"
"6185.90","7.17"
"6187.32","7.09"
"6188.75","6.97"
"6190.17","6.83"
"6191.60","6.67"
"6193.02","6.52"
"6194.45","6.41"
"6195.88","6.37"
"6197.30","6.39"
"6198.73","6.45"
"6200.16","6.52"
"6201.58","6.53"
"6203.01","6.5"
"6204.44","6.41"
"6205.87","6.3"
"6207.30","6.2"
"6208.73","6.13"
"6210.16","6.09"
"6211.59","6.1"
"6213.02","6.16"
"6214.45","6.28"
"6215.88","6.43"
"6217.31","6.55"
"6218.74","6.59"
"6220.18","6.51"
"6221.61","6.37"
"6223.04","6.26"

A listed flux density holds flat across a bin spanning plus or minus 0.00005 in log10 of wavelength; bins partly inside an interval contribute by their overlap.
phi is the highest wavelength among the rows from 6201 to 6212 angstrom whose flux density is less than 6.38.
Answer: 6211.59 angstrom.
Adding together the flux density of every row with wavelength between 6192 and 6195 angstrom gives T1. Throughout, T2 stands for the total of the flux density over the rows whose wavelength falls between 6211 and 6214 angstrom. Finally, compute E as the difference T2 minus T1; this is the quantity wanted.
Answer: -0.7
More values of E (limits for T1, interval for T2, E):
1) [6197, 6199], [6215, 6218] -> 0.1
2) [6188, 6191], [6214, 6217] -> -1.1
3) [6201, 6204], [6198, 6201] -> -0.1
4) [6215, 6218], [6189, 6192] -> 0.5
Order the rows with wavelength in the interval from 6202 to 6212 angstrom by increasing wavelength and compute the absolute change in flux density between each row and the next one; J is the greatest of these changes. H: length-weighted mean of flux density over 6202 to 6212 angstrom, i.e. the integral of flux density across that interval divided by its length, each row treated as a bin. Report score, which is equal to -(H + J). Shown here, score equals -6.37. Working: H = 6.26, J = 0.110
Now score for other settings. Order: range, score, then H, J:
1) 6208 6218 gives -6.40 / 6.25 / 0.150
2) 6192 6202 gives -6.58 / 6.47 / 0.110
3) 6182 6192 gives -7.19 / 7.03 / 0.160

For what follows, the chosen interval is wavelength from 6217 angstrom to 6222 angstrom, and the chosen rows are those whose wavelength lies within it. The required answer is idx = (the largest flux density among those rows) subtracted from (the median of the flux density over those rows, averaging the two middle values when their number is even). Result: -0.06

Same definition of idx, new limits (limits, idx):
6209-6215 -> -0.15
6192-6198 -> -0.12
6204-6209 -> -0.16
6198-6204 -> -0.02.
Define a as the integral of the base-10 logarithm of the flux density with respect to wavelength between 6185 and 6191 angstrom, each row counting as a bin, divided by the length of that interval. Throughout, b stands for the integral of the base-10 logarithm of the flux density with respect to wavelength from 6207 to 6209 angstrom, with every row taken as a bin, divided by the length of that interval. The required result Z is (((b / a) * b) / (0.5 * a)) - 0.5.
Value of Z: 1.25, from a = 0.85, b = 0.790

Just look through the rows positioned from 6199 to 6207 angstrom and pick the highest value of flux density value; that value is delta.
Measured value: 6.53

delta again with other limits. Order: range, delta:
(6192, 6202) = 6.53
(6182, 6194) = 7.21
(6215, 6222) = 6.59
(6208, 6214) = 6.16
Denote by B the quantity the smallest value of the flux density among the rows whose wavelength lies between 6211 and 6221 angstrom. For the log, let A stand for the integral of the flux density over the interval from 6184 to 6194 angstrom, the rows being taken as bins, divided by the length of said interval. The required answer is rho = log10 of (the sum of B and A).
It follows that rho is 1.114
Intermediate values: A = 6.90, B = 6.1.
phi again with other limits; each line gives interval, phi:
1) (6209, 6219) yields 6214.45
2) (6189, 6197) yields 6195.88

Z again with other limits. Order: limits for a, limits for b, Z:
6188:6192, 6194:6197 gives 1.37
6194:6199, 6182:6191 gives 1.72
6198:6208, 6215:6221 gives 1.53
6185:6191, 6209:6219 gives 1.29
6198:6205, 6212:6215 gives 1.41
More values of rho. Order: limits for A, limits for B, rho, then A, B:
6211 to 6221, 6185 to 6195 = 1.107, 6.38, 6.41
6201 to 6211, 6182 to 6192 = 1.113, 6.30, 6.67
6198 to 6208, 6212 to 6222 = 1.099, 6.41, 6.16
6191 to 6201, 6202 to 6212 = 1.099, 6.48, 6.09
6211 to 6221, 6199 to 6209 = 1.097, 6.38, 6.13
